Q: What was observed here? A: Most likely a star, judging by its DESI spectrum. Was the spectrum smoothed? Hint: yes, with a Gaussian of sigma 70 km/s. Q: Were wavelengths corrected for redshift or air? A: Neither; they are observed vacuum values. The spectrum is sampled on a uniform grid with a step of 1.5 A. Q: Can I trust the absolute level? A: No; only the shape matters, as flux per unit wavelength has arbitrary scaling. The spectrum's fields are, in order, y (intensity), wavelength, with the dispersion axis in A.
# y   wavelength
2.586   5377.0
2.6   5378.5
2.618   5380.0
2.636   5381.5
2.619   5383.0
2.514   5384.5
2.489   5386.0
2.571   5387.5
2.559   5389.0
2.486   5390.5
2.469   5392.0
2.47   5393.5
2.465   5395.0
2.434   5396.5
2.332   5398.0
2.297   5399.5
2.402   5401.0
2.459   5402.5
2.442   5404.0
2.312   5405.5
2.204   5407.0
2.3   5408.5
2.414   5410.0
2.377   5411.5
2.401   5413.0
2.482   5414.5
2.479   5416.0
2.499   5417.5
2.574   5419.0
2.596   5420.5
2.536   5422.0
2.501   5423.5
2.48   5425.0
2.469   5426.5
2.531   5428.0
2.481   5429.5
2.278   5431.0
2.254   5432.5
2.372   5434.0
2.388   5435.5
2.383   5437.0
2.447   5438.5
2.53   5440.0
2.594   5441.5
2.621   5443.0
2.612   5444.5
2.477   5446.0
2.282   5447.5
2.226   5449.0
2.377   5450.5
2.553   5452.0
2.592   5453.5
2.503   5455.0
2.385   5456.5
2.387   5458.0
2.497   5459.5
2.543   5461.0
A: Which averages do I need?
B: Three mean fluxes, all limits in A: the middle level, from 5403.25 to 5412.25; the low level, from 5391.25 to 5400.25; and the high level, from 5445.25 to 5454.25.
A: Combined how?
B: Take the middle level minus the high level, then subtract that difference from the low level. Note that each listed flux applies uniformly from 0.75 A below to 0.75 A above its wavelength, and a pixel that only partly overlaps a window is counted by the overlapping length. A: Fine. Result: 2.49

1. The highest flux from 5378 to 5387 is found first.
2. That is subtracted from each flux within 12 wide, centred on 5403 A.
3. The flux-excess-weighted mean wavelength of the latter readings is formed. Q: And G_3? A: 5403.6 A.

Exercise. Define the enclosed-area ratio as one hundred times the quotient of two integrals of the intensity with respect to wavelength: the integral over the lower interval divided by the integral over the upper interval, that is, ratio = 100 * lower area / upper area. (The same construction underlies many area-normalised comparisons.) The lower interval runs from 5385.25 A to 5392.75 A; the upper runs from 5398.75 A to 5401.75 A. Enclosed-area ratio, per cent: 268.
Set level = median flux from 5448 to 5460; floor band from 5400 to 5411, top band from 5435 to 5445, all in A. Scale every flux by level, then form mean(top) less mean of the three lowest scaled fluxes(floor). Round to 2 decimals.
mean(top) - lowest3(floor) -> 0.10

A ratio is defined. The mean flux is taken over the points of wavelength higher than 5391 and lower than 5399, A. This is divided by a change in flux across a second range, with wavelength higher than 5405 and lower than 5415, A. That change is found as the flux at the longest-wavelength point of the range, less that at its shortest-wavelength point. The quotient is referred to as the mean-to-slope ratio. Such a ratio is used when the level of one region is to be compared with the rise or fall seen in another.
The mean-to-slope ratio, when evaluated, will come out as 14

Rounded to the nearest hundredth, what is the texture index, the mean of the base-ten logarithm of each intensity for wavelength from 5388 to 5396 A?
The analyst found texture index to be 0.40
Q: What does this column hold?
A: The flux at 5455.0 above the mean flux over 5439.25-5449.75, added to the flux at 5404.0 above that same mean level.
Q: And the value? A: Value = -0.01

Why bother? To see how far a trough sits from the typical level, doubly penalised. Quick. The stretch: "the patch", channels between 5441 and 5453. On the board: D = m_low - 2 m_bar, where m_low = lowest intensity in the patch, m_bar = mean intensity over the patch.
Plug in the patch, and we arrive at -2.71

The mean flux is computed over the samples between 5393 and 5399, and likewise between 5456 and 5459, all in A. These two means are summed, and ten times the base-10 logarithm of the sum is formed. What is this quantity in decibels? 6.82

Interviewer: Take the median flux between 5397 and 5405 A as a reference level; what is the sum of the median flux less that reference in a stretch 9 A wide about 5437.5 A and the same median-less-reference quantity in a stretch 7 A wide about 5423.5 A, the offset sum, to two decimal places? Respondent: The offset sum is 0.11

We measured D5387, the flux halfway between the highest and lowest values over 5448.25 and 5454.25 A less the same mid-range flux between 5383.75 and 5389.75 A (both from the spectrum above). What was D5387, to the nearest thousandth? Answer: -0.121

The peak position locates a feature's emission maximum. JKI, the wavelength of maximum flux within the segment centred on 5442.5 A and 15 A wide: 5443.0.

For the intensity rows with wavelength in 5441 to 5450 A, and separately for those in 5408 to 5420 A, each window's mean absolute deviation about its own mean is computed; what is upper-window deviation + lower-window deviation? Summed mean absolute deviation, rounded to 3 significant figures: 0.211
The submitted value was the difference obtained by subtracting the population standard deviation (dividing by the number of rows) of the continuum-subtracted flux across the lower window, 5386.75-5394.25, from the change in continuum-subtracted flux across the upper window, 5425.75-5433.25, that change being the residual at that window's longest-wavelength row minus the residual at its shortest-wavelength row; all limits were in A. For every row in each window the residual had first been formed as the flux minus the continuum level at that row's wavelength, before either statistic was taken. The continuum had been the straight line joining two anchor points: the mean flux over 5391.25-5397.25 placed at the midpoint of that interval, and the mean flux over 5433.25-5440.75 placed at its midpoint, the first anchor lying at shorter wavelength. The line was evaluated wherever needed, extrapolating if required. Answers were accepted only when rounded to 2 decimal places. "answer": -0.25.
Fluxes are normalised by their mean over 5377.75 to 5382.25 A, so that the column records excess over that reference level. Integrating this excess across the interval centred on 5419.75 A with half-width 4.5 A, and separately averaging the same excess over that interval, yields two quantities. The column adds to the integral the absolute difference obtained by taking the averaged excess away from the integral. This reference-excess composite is -0.09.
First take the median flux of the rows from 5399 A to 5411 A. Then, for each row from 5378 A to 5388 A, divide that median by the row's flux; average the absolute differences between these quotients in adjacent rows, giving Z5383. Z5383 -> 0.016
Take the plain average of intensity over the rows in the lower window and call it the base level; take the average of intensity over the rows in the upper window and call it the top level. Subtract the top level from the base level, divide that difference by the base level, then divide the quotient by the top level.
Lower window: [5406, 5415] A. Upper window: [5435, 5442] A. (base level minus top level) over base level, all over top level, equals -0.02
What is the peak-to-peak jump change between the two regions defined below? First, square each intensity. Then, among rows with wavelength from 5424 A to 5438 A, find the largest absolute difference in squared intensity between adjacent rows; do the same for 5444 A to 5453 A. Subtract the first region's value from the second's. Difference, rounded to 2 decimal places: -0.04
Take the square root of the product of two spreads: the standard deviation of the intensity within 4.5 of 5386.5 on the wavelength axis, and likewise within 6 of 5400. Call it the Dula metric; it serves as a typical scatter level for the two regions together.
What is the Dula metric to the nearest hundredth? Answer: 0.06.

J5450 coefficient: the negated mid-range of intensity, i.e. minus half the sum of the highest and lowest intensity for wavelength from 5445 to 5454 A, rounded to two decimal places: -2.41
